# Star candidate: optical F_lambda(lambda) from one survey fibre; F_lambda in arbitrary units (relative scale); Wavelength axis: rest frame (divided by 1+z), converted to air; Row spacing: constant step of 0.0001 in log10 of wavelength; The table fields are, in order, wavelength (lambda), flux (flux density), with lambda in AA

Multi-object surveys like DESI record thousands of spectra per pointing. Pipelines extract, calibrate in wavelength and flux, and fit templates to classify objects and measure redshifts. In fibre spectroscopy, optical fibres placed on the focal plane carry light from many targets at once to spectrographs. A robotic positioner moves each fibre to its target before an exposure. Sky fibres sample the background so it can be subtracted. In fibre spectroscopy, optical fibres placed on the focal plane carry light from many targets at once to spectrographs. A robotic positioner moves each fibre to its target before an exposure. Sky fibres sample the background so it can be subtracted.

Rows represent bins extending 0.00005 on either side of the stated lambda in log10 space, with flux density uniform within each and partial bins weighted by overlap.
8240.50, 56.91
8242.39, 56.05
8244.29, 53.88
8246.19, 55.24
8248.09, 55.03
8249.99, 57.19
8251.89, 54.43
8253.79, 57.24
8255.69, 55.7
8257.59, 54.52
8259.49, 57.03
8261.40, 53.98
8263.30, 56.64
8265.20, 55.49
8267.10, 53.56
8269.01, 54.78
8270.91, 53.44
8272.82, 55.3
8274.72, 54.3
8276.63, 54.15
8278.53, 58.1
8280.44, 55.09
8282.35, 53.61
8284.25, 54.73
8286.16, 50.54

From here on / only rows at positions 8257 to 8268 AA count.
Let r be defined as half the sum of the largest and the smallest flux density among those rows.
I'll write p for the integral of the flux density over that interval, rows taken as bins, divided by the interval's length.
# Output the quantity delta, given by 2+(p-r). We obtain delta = 1.95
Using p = 55.2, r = 55.3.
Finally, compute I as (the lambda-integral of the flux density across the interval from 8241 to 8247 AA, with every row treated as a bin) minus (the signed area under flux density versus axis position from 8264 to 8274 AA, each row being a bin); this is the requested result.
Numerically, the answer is -214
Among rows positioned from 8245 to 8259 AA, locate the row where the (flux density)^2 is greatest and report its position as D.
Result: 8253.79 AA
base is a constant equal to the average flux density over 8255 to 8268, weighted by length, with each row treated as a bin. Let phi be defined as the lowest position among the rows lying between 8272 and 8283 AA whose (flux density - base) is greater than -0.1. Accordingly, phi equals 8272.82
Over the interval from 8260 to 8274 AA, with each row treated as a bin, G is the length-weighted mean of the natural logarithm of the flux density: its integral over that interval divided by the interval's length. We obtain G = 4.00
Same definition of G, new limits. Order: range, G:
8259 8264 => 4.02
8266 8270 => 3.99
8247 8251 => 4.02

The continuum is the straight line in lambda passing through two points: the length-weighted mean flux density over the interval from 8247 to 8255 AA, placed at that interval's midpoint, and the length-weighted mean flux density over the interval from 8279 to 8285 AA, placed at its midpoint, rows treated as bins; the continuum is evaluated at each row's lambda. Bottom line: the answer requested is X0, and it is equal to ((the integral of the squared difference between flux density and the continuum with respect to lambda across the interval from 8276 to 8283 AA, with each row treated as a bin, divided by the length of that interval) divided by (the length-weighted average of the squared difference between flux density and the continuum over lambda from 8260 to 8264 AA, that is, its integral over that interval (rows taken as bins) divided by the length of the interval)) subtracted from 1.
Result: -0.67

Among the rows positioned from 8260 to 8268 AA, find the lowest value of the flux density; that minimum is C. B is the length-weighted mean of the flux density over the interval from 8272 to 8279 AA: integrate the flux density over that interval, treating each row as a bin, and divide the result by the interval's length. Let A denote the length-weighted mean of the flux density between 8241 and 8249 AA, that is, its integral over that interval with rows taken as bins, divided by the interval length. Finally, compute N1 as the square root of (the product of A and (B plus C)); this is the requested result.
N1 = 77.5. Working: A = 55.2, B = 55.34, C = 53.56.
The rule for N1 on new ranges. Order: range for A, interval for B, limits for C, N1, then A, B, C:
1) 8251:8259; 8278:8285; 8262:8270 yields 77.8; 55.6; 55.24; 53.56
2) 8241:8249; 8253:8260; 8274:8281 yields 78.0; 55.2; 56.07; 54.15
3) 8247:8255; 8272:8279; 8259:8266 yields 78.2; 55.9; 55.34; 53.98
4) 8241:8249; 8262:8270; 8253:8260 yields 77.8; 55.2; 55.11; 54.52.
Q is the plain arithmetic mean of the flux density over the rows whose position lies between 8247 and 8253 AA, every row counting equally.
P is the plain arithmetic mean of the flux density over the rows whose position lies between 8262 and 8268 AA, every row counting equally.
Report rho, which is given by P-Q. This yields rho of -0.3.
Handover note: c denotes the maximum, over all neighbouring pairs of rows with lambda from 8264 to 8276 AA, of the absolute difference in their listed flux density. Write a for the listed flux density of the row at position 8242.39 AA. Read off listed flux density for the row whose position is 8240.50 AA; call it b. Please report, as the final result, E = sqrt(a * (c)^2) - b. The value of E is -42.5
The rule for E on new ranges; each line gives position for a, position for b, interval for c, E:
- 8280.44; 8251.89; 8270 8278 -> -40.6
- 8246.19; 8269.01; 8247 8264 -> -32.1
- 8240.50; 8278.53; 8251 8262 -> -35.1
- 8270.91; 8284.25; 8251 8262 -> -32.4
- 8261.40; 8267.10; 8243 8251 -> -37.7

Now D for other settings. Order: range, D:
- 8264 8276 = 8265.20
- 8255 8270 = 8259.49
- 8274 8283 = 8278.53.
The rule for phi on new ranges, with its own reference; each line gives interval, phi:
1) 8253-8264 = 8253.79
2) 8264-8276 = 8265.20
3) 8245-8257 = 8246.19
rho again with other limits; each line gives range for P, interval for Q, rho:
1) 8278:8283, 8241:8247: 0.5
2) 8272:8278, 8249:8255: -1.7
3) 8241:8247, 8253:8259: -0.8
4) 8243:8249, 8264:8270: 0.1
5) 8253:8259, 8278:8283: 0.2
